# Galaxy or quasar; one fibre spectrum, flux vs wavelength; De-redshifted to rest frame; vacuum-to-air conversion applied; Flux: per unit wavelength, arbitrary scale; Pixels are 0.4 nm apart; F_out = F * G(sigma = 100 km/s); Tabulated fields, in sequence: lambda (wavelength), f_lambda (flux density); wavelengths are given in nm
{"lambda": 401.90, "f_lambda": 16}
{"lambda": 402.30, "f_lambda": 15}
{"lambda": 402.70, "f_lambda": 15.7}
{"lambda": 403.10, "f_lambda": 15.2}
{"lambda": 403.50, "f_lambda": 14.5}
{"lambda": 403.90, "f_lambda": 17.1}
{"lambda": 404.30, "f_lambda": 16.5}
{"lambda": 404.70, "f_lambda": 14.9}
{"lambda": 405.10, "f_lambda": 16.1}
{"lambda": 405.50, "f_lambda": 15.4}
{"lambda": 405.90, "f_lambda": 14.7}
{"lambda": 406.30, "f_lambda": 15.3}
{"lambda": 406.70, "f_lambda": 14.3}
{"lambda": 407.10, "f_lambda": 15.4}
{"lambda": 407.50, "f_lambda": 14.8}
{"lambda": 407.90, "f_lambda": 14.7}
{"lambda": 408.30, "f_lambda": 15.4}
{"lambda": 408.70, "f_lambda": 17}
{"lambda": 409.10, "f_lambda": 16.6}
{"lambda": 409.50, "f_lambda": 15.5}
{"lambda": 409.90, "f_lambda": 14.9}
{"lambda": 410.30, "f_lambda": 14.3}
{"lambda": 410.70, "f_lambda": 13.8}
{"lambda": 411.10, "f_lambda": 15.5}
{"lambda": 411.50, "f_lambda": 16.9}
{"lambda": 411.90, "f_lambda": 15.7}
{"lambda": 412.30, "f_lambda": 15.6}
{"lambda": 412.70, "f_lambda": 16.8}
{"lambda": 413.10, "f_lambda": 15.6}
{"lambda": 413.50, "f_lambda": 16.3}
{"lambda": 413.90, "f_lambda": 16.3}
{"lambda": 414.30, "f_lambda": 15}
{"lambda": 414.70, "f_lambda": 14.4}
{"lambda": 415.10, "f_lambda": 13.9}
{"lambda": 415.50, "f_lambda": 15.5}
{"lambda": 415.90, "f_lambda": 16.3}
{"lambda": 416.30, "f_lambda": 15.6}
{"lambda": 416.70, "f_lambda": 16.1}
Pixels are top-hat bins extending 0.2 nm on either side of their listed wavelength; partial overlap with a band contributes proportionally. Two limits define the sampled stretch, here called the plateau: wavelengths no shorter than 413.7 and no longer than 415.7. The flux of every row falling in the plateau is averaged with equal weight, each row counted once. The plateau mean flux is 15.0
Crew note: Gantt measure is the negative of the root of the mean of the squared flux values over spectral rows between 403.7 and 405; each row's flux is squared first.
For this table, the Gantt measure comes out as -16.2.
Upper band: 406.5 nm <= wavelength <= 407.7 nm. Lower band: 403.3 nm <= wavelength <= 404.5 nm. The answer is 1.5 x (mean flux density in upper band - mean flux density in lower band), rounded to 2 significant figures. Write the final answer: -1.8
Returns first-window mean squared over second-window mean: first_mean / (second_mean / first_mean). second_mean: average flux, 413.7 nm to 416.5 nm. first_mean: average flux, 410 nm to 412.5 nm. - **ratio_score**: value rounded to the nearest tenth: 15.3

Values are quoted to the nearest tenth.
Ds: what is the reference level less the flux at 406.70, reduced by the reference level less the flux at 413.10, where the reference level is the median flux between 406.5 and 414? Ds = 1.3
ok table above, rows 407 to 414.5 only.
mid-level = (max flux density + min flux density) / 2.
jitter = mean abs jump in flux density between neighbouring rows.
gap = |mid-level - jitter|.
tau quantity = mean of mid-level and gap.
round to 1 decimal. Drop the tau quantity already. 15.0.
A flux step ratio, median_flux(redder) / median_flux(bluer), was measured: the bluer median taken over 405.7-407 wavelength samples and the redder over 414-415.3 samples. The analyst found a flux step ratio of 0.98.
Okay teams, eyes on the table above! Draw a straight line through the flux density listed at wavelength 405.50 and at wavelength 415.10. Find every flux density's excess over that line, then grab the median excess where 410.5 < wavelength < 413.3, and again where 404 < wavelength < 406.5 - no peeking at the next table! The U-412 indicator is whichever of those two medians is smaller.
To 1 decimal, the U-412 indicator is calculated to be 0.0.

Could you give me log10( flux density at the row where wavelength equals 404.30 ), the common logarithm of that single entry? 1.22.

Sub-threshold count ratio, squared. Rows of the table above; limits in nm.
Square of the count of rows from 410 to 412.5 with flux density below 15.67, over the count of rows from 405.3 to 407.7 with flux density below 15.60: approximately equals 0.44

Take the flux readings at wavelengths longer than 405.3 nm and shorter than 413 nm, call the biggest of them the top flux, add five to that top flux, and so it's 22.0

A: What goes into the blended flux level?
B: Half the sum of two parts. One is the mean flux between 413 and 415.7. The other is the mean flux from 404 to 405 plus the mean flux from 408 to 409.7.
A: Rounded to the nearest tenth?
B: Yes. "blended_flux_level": 23.6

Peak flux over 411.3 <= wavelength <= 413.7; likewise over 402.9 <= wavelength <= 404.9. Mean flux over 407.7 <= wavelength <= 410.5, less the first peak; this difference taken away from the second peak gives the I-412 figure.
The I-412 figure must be 18.5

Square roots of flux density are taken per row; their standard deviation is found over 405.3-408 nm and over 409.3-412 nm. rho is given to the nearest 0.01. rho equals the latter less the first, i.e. 0.07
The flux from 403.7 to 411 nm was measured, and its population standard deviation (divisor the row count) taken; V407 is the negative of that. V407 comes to -0.9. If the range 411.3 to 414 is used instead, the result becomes -0.5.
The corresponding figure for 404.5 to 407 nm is -0.6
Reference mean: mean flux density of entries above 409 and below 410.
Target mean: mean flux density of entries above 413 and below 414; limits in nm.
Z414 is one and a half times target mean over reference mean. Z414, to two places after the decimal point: 1.54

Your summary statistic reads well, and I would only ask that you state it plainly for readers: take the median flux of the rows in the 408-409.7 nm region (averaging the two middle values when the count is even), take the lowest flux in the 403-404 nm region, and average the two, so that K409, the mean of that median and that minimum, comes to 15.3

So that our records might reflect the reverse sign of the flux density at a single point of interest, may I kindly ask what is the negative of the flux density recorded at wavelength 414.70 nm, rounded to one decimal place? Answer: -14.4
